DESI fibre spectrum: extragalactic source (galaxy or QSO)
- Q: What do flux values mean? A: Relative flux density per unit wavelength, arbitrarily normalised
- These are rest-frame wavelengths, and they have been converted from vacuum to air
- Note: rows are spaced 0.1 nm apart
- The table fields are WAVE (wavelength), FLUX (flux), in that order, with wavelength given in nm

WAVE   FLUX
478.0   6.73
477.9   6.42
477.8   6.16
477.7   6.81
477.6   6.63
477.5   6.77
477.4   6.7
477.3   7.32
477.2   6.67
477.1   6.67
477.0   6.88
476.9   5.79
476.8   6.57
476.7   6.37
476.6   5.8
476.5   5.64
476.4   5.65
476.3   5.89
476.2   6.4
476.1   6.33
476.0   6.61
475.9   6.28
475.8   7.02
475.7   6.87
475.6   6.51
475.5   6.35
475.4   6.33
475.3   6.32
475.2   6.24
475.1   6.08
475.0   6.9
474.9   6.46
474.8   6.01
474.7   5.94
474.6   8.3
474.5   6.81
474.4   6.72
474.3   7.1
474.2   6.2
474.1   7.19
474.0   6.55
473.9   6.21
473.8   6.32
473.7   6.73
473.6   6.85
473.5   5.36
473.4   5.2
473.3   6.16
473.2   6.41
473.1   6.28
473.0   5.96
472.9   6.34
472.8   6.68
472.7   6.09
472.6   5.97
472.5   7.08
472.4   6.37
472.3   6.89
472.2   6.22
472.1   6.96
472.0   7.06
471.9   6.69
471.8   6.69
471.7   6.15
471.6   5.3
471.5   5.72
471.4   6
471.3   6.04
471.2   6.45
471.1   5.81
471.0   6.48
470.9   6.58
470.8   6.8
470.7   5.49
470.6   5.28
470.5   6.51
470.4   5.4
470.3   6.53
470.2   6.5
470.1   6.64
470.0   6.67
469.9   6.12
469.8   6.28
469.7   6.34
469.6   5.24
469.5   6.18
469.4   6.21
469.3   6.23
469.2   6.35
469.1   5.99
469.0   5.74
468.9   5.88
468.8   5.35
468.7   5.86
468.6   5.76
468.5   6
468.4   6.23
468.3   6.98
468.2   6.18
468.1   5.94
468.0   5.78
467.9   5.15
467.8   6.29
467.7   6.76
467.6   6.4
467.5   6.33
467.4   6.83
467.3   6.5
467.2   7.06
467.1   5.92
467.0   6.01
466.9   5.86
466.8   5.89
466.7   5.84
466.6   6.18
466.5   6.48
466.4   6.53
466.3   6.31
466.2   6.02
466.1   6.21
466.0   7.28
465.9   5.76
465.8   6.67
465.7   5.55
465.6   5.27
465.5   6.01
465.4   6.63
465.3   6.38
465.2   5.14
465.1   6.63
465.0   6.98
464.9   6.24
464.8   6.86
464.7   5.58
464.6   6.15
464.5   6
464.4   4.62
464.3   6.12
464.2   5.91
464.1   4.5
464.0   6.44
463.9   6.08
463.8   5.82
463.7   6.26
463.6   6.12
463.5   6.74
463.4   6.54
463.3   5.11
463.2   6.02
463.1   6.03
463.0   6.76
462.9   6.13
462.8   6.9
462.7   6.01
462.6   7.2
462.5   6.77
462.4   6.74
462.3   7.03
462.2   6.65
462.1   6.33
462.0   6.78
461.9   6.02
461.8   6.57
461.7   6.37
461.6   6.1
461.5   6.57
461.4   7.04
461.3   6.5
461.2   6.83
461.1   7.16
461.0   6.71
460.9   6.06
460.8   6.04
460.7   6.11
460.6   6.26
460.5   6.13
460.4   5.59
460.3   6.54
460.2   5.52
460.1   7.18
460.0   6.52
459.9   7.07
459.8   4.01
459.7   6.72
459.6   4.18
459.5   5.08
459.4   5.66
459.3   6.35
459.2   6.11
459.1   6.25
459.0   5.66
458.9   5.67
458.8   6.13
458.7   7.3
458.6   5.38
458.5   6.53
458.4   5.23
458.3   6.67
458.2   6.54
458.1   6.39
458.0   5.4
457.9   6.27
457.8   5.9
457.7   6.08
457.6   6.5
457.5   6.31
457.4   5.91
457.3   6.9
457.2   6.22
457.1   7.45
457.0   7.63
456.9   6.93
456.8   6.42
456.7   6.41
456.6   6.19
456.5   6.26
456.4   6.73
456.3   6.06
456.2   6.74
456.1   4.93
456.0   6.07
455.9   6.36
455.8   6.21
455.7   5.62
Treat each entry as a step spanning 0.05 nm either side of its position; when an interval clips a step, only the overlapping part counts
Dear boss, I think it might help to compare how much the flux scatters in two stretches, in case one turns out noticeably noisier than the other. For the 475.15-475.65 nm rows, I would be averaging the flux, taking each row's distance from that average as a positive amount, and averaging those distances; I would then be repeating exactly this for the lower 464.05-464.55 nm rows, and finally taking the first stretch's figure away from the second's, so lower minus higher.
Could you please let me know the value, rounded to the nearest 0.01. 0.63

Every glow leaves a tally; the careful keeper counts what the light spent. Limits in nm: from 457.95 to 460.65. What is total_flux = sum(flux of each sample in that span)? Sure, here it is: 162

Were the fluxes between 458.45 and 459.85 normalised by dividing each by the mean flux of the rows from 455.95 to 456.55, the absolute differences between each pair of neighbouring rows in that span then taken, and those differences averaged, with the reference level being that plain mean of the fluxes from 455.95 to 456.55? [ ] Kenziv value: 0.16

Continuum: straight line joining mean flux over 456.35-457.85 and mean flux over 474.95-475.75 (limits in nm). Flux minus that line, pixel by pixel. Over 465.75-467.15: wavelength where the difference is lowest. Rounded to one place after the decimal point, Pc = 465.9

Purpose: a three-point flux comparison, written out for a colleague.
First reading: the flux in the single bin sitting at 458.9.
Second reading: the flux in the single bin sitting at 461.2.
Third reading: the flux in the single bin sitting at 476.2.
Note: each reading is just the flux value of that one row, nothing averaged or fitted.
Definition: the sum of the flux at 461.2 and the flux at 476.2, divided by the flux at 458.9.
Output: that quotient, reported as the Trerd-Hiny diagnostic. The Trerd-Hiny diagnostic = 2.33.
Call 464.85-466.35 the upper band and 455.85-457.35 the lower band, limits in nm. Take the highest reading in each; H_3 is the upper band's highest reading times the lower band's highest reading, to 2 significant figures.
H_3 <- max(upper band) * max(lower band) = 56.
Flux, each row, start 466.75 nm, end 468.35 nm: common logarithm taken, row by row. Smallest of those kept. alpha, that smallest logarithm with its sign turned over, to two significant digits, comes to -0.71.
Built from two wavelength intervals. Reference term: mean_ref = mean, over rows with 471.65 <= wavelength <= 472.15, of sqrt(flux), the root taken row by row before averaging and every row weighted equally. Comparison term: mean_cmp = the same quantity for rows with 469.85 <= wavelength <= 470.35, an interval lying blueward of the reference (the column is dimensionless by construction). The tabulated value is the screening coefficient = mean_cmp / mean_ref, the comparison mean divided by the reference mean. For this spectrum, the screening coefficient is 0.984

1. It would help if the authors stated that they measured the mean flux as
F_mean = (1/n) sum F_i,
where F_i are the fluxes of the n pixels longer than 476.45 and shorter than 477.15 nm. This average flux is 6.25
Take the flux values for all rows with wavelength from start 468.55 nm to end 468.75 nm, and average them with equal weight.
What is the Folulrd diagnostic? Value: 5.81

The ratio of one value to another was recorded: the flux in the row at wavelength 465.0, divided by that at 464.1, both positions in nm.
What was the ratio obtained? 1.55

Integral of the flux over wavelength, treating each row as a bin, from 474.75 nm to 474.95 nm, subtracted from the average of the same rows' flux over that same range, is 5.0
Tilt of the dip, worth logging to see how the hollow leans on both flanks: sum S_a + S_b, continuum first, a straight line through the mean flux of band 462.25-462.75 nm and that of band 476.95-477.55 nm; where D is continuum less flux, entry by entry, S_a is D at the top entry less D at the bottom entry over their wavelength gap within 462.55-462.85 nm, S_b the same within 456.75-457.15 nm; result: -2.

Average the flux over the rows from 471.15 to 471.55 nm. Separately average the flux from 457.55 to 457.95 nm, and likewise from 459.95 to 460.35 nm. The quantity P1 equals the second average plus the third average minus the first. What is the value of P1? 6.6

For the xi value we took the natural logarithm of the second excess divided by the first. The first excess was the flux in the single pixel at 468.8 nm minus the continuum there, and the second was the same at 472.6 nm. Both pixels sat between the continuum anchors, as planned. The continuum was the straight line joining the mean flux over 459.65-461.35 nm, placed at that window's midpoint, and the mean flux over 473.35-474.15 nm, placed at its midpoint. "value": -1.1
